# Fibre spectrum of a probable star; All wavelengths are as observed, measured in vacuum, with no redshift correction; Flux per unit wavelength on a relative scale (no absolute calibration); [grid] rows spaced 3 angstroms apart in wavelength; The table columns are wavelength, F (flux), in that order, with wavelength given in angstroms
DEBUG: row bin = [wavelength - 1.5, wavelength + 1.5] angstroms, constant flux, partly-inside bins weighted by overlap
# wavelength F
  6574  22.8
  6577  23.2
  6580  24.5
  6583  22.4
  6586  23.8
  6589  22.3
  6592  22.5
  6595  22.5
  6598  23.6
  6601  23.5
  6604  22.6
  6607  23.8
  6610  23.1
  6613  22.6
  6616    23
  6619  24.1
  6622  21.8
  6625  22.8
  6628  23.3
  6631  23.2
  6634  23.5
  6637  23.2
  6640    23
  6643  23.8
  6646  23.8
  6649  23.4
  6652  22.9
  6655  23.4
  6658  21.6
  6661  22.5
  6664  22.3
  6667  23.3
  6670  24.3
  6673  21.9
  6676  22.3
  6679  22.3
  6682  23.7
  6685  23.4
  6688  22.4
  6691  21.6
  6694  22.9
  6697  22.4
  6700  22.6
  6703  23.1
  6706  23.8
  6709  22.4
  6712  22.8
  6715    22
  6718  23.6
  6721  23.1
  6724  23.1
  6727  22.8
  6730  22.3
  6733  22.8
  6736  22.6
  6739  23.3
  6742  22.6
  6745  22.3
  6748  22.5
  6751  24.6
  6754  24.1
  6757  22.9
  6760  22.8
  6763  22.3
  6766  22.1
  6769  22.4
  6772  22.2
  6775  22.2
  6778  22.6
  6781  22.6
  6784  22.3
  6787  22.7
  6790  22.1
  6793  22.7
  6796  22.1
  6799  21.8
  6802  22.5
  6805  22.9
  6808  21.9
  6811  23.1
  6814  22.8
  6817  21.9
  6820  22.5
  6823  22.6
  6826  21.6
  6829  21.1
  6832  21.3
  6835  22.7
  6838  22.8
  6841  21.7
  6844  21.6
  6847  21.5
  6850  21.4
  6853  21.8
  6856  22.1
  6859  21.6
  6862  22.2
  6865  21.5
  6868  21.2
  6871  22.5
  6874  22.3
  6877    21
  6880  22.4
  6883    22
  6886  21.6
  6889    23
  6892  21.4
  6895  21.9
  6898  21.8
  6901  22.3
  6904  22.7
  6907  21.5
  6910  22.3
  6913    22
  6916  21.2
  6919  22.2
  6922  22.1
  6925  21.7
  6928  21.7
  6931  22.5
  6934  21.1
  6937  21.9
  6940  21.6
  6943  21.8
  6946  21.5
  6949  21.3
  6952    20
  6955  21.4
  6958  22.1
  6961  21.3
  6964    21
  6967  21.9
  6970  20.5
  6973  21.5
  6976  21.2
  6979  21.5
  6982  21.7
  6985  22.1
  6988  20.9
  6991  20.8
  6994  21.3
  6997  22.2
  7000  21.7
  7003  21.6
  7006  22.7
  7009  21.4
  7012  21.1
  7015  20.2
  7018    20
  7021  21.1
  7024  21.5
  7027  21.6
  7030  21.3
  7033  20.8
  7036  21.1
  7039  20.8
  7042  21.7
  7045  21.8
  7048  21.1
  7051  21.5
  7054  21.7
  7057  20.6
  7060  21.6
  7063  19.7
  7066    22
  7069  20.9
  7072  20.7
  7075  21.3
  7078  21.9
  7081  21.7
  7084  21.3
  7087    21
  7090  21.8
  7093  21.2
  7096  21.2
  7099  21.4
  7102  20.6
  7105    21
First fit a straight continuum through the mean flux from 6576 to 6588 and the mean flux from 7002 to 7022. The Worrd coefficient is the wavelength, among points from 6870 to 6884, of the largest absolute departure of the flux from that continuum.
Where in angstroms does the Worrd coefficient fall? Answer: 6877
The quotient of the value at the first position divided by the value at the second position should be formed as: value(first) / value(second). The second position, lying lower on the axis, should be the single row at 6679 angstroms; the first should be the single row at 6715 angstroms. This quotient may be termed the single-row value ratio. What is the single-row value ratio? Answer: 0.987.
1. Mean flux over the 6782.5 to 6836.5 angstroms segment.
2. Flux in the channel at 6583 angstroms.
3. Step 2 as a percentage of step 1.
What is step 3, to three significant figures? 101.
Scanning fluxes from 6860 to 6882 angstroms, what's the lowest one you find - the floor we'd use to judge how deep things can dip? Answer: 21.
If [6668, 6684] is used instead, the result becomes 21.9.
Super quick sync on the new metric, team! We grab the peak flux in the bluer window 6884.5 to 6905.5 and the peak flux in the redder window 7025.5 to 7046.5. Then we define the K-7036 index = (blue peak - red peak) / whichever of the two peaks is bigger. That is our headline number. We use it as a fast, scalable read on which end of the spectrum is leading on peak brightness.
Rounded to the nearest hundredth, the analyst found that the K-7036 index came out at 0.05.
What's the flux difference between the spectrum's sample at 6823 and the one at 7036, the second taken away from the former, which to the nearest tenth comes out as 1.5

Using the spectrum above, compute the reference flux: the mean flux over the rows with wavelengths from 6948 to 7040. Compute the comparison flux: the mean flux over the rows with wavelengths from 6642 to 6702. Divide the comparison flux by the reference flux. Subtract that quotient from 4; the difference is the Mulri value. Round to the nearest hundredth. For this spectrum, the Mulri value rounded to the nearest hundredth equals 2.93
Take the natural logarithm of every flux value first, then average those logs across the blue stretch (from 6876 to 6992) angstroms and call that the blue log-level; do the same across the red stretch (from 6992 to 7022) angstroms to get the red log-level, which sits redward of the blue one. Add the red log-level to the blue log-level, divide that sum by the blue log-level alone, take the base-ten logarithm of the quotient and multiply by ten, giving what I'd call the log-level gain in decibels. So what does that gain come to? 3.00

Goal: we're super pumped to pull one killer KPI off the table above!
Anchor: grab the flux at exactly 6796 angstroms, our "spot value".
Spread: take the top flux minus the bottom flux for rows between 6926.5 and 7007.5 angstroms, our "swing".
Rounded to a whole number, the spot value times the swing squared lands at 161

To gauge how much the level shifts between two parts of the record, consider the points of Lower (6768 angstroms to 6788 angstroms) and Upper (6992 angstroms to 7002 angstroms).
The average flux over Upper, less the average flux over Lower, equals -0.7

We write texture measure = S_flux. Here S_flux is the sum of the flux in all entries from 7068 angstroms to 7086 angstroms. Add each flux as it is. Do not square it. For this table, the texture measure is 128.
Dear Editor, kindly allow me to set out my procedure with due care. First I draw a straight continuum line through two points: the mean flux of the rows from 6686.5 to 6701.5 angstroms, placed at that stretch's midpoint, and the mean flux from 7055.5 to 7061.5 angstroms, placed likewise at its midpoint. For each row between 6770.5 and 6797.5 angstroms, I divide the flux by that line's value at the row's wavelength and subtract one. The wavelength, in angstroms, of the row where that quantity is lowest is 6790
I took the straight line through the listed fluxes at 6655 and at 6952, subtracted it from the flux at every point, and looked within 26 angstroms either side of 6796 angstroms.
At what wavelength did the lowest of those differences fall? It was 6799 angstroms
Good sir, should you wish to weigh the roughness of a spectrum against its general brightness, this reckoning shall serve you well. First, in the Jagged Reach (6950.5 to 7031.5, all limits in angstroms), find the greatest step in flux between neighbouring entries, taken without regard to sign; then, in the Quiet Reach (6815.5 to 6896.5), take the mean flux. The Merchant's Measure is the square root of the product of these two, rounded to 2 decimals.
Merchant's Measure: 5.54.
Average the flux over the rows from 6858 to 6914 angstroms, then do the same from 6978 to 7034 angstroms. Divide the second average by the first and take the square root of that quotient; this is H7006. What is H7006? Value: 0.986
